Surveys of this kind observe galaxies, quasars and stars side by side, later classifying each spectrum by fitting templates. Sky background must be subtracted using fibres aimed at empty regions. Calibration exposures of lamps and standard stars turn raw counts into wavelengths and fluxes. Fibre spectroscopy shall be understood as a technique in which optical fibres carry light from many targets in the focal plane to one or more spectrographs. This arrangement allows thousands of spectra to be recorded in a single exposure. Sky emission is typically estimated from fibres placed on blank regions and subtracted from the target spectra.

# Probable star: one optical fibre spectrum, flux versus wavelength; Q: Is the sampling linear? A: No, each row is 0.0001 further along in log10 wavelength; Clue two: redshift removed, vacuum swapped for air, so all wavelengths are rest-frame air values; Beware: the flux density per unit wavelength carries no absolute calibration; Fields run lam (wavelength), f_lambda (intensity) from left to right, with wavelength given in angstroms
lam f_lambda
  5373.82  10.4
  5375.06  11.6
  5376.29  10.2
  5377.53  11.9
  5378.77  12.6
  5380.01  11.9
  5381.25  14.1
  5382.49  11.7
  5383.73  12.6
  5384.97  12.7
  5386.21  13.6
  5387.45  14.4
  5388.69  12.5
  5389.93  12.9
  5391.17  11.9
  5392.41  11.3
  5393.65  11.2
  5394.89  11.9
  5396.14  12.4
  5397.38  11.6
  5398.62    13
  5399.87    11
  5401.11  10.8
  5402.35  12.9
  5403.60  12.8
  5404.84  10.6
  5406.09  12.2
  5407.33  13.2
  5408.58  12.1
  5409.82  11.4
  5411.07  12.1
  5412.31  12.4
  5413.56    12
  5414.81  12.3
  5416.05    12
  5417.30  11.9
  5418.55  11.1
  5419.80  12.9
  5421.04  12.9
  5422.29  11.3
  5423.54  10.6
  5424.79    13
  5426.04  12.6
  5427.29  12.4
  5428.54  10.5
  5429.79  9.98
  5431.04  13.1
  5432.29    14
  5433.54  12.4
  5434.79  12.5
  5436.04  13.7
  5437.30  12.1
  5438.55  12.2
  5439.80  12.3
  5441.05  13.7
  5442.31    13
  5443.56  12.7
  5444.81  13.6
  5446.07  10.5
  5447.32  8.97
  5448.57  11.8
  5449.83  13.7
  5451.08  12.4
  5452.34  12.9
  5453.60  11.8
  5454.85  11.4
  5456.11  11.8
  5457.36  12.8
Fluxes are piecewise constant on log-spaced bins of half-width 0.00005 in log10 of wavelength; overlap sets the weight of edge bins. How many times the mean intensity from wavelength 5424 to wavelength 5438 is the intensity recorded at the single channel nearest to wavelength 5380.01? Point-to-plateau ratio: 0.96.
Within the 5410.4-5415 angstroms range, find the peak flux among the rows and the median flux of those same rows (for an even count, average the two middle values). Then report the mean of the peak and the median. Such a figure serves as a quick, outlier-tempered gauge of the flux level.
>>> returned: 12.3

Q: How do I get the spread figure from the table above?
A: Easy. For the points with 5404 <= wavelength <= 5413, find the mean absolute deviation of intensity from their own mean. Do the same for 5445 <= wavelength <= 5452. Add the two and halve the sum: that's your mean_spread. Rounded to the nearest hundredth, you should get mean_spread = 0.98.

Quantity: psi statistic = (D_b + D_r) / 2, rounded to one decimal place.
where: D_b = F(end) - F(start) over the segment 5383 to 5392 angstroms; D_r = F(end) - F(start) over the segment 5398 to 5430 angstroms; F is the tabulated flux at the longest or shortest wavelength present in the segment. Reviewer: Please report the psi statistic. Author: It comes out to -1.9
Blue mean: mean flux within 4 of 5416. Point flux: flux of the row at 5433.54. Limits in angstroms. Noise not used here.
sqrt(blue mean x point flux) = 12.2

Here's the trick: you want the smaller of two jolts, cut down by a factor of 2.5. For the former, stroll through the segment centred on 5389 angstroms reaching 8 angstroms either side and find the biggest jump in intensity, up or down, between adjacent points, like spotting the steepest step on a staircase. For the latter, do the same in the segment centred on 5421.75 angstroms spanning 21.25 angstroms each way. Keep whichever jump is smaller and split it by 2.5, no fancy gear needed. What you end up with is 0.960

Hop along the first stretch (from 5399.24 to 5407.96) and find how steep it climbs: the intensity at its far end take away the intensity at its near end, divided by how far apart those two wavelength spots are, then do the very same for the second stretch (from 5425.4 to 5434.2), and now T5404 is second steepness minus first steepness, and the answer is -0.32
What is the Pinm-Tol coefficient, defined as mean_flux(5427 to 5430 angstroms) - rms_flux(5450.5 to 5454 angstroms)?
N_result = -1.4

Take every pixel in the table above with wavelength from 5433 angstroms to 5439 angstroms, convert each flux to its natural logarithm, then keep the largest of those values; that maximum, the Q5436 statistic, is 2.62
